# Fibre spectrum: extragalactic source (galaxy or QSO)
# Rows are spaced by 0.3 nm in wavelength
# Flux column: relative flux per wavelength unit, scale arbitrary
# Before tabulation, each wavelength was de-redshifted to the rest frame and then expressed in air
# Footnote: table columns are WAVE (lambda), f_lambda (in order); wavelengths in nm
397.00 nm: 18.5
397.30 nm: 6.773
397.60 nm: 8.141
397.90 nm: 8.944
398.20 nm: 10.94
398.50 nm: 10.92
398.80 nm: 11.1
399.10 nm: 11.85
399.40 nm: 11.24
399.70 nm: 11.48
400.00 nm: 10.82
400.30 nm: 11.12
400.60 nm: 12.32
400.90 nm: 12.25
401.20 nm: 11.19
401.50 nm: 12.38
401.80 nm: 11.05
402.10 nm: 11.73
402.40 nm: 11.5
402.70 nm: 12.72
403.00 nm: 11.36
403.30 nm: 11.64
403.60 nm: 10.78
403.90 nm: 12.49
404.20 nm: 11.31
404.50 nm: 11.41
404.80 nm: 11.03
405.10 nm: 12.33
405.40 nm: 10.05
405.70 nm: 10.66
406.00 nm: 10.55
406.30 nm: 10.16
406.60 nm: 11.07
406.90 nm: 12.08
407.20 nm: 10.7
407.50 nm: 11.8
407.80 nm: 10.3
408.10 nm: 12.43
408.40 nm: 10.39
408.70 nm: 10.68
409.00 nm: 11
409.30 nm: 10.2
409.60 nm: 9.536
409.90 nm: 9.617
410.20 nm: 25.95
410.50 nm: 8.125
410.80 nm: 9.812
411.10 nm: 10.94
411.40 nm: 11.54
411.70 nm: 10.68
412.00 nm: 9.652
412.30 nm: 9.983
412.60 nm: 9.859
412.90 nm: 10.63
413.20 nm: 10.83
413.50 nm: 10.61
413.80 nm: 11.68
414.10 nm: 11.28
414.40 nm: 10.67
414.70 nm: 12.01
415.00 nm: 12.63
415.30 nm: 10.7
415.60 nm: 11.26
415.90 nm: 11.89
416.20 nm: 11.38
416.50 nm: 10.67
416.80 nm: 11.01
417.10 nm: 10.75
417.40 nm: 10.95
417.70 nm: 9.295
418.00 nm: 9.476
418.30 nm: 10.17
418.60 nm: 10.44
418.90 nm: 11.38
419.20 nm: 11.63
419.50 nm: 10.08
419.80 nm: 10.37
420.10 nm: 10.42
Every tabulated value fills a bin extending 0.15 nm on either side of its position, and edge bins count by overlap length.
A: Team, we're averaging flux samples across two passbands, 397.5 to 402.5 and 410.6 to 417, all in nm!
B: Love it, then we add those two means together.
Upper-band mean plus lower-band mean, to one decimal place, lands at 22.1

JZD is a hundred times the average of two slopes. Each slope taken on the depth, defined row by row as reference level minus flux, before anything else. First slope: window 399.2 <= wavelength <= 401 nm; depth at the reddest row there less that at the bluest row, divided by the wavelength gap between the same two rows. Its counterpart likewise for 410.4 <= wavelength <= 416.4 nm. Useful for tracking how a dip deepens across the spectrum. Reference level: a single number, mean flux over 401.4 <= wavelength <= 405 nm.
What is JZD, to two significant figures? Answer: -62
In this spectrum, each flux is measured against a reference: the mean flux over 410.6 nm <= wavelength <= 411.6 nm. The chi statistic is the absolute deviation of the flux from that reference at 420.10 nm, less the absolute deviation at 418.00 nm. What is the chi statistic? -0.9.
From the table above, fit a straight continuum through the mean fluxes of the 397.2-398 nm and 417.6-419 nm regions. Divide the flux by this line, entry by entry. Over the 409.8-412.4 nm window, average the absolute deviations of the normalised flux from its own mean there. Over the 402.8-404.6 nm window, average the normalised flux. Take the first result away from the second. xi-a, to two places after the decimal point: 1.00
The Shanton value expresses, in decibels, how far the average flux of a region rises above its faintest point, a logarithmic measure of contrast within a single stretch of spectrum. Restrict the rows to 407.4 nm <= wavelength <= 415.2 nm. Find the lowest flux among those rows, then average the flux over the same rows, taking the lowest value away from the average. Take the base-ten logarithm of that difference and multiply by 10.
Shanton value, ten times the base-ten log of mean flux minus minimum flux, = 5.0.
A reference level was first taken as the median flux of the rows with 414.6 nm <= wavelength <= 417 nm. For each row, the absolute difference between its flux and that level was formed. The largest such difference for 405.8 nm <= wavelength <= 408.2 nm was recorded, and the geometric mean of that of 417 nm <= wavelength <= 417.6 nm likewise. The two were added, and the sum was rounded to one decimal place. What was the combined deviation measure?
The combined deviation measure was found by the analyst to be 1.6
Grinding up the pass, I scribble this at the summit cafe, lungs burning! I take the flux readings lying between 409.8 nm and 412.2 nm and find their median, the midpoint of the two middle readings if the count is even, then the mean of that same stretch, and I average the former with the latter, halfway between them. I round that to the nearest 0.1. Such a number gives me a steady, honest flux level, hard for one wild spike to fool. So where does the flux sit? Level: 11.1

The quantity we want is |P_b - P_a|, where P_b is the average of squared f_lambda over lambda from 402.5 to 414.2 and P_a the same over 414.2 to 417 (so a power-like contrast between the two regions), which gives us 3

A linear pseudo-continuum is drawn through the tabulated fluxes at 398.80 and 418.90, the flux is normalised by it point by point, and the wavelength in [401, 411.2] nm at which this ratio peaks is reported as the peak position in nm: 410.20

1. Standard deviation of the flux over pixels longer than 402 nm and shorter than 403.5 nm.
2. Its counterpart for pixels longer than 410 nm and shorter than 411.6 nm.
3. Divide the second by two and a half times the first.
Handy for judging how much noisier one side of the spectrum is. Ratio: 5.4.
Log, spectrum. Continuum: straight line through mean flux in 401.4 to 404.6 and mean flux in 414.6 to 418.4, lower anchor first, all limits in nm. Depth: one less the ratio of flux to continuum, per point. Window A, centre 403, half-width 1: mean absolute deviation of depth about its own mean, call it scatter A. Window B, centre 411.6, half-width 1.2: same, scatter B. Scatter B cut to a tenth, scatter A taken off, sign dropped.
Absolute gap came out 0.0364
